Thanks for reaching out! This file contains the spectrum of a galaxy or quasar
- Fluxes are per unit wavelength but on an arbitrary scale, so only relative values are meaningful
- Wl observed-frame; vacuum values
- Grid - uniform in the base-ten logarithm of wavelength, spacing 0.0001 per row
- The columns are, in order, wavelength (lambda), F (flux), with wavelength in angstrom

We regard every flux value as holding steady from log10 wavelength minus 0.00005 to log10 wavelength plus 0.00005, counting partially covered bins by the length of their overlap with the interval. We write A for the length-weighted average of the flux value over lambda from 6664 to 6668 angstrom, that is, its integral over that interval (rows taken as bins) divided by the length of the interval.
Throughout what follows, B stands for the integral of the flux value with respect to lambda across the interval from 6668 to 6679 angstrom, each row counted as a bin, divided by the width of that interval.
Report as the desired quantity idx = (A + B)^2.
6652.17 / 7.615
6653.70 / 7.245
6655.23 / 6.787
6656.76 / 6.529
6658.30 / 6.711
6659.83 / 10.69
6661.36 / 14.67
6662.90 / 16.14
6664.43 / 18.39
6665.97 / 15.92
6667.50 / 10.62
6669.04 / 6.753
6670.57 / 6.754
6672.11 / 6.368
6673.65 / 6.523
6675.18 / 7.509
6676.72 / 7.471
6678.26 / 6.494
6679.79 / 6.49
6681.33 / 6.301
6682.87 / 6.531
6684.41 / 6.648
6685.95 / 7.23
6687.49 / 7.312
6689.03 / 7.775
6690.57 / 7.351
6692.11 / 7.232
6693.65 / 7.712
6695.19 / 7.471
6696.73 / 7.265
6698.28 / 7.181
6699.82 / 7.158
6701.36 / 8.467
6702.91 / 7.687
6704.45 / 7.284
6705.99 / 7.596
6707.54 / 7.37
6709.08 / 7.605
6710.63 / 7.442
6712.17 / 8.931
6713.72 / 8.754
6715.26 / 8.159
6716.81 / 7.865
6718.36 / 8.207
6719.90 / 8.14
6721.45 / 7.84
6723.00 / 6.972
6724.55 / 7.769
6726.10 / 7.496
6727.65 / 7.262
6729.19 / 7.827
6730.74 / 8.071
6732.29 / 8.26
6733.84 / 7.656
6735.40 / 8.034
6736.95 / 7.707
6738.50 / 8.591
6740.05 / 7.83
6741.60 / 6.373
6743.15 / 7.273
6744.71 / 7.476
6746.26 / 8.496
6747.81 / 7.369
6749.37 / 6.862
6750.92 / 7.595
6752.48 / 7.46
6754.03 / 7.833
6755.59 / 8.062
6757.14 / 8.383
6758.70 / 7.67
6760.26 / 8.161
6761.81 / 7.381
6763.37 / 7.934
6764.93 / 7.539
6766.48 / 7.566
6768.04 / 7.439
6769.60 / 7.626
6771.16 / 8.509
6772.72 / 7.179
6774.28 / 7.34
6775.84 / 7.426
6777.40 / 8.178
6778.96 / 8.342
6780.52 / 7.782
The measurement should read 480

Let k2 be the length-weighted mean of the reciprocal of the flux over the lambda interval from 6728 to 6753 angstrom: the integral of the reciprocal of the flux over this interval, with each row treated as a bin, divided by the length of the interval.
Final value 0.131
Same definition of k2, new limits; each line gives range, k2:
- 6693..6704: 0.133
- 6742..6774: 0.131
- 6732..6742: 0.129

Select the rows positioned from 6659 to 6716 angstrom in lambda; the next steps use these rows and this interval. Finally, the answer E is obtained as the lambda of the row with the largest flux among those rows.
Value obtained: 6664.43 angstrom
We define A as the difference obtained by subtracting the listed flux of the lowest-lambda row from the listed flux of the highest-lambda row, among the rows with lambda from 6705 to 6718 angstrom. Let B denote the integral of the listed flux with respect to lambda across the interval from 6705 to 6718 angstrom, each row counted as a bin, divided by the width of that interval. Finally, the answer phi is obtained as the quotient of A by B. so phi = 0.03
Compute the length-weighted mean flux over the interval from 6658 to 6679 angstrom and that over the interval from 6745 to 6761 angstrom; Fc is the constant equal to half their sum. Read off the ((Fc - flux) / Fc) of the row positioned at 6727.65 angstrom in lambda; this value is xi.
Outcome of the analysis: 0.190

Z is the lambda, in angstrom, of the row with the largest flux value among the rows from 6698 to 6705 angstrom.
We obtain 6701.36 angstrom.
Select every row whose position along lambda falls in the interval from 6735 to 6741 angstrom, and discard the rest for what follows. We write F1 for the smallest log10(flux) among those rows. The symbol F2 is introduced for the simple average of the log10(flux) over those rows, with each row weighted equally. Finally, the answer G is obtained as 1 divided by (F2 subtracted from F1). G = -55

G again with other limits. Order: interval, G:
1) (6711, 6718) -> -34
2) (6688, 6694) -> -60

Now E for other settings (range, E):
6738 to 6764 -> 6738.50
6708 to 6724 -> 6712.17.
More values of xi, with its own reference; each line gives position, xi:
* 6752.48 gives 0.168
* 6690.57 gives 0.180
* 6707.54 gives 0.178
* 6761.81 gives 0.177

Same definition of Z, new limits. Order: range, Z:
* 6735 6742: 6738.50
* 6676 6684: 6676.72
